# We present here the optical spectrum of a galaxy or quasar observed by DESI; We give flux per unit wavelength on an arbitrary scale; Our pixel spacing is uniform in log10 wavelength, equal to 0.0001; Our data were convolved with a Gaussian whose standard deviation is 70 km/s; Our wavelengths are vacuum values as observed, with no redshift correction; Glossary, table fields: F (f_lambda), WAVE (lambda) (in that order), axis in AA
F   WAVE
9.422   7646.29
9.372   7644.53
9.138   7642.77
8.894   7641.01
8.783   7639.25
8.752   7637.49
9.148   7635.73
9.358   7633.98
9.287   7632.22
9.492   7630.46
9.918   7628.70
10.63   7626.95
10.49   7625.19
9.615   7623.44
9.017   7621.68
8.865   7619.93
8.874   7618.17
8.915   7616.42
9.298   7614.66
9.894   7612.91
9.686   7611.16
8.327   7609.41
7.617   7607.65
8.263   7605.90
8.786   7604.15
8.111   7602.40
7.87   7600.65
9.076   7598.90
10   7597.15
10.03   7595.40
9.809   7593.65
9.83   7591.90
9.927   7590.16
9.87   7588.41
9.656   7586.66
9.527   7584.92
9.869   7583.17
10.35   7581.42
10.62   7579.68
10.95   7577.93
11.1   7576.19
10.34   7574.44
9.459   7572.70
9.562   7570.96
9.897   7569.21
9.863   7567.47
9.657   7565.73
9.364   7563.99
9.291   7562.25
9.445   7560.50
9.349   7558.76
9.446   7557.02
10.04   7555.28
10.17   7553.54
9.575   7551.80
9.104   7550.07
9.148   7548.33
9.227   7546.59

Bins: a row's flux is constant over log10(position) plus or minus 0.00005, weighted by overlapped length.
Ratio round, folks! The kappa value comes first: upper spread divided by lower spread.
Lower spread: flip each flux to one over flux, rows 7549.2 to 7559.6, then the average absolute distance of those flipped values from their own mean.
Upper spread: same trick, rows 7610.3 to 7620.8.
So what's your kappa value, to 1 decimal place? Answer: 1.2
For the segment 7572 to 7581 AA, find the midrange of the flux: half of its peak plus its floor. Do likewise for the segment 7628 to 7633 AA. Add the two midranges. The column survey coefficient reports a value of 19.9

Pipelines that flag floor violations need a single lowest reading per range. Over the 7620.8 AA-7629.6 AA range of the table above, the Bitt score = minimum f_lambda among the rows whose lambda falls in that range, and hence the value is 9.017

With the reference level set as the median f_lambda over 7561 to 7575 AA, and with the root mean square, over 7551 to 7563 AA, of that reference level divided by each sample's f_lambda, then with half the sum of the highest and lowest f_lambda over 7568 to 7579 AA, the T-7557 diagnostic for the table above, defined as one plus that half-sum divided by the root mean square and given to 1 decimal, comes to 11.3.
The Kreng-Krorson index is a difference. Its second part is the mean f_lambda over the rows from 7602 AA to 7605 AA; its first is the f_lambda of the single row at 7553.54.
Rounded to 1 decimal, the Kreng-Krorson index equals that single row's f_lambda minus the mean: 1.7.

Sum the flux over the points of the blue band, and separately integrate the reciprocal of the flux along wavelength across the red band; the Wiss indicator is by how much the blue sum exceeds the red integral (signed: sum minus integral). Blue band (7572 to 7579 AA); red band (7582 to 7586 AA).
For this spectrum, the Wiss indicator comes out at 41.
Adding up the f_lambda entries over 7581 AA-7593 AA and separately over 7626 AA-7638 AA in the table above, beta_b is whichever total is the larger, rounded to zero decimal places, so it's 69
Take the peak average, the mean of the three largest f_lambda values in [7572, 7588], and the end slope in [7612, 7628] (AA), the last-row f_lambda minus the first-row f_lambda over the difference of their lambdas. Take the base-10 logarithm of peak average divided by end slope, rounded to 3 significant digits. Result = 2.32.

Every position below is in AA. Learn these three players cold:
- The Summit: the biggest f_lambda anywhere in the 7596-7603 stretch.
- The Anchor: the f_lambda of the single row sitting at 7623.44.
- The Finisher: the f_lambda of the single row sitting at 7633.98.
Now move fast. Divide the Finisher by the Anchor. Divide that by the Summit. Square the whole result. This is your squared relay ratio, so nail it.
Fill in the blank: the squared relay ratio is 0.0095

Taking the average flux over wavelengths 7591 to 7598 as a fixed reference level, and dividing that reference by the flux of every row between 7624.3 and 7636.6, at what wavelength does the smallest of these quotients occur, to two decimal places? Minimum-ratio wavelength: 7626.95 AA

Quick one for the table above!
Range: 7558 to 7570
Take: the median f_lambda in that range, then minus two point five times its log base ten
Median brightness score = -2.438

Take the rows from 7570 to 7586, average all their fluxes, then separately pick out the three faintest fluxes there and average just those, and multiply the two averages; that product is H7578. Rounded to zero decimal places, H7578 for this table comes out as 97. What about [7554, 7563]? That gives 89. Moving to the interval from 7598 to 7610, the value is 65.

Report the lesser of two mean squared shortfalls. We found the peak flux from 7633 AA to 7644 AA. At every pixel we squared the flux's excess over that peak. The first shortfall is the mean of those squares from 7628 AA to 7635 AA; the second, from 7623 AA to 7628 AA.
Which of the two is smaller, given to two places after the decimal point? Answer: 0.08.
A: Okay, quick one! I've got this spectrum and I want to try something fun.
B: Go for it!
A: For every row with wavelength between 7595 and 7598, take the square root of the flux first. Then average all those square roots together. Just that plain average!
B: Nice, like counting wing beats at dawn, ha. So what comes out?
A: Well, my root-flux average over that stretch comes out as 3.16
